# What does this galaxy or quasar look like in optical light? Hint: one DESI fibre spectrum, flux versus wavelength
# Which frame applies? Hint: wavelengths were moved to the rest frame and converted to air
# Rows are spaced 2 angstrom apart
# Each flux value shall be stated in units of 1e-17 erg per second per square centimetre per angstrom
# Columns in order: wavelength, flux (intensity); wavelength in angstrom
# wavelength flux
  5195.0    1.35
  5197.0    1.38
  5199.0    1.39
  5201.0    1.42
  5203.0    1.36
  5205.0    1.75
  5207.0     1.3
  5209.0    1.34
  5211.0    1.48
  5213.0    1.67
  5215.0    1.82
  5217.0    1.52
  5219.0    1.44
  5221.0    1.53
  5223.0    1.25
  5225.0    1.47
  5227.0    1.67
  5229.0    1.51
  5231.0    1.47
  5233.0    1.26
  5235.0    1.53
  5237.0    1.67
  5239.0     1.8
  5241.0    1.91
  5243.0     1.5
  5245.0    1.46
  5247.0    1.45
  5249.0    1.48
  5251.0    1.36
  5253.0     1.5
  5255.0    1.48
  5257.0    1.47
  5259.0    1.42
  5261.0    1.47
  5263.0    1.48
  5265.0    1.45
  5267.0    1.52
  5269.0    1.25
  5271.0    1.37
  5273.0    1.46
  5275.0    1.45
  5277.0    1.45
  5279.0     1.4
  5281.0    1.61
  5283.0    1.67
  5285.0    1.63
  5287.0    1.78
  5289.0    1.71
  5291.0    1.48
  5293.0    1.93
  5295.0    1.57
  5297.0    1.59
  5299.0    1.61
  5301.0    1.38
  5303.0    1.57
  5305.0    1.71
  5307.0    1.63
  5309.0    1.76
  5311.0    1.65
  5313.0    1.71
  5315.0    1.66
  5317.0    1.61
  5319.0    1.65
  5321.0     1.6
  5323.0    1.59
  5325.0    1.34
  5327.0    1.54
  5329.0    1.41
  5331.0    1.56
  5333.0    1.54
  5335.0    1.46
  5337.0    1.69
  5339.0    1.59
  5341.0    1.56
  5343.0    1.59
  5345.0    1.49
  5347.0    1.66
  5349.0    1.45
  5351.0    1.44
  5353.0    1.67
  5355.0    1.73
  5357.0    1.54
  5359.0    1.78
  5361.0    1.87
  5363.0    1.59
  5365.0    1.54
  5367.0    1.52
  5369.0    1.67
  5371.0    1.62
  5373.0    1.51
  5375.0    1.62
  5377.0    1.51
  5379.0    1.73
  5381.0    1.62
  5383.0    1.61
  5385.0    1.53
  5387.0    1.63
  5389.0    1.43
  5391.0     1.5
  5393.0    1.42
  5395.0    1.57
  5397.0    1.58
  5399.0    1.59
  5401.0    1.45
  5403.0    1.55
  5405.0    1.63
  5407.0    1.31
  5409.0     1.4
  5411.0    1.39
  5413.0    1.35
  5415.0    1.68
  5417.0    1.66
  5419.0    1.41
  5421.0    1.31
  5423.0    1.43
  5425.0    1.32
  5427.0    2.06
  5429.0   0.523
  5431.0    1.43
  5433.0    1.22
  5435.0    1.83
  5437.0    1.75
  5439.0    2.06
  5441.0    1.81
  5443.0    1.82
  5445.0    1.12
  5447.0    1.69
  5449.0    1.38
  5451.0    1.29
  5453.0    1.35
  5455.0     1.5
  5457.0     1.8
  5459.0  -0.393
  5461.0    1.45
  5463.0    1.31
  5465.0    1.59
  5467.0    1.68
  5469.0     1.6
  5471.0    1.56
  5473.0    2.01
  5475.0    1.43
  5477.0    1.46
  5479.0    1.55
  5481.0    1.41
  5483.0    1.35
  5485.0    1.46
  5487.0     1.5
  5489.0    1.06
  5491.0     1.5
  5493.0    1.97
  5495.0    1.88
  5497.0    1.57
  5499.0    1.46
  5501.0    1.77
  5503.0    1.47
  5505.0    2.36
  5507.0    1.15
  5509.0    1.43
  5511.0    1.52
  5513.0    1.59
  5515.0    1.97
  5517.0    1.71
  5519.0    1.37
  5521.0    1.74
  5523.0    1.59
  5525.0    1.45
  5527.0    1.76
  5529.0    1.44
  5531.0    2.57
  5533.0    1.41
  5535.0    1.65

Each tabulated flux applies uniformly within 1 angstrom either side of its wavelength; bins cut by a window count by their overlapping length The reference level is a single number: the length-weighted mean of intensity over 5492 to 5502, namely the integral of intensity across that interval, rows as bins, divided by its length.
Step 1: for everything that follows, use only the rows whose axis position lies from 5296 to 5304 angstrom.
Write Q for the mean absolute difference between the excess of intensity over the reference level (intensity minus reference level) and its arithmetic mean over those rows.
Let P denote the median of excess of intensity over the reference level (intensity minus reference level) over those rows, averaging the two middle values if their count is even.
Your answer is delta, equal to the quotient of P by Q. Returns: -1.9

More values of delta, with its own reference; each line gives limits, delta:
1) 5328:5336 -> -4.0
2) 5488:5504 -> -0.9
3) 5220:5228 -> -1.9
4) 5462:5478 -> -1.1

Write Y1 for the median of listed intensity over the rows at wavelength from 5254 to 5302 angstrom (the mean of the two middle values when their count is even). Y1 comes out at 1.48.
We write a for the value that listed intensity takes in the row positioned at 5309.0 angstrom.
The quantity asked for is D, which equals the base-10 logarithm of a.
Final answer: 0.25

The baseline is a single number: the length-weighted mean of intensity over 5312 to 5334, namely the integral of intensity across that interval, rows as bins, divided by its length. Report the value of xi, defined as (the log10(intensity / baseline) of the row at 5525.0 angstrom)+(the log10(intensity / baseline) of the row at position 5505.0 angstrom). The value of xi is 0.15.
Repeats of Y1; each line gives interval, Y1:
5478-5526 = 1.51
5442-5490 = 1.46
